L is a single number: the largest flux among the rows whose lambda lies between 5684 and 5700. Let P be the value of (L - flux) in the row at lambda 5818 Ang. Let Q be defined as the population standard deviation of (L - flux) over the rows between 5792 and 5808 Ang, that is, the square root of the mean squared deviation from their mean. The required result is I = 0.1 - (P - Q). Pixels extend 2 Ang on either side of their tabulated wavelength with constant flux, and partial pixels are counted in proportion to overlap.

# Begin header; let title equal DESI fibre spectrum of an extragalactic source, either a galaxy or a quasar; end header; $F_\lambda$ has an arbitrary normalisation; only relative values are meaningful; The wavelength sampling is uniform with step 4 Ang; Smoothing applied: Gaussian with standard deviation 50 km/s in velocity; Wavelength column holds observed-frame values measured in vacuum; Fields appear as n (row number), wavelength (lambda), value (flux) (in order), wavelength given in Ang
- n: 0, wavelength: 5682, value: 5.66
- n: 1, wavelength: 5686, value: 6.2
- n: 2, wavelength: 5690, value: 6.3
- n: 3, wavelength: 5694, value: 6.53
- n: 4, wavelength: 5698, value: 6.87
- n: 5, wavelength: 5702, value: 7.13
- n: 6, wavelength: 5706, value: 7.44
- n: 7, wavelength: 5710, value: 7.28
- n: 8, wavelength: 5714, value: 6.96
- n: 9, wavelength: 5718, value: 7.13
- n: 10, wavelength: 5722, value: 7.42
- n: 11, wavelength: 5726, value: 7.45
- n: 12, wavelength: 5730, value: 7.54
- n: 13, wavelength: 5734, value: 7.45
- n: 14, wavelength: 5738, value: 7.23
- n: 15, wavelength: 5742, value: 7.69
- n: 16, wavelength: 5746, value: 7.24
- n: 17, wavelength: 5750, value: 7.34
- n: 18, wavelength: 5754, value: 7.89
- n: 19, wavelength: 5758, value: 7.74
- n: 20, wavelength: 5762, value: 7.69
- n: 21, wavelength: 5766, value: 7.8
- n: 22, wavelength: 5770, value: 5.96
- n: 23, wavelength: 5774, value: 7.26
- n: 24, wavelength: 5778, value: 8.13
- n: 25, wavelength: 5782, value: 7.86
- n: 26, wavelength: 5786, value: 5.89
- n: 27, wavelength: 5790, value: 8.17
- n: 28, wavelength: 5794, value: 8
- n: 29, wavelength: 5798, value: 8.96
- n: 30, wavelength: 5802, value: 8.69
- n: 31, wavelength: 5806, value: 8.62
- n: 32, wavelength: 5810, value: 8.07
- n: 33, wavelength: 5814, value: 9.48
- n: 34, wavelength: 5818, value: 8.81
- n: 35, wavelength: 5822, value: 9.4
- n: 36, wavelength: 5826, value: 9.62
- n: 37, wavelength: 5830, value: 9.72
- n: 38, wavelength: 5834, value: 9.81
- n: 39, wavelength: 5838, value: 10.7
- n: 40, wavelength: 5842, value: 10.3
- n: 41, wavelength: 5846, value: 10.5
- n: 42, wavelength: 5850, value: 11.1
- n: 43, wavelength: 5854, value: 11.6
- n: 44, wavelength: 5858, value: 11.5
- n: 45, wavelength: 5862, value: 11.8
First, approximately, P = -1.9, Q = 0.351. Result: 2.4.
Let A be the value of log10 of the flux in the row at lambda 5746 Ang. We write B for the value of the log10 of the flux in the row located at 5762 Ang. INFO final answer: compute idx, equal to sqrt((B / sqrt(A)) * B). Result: 0.92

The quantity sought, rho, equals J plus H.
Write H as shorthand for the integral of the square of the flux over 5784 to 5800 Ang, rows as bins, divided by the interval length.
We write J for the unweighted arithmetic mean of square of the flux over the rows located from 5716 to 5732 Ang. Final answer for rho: 116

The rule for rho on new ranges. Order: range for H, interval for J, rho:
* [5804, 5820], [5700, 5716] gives 129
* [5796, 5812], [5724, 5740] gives 129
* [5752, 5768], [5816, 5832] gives 149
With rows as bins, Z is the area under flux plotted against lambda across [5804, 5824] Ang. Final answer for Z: 178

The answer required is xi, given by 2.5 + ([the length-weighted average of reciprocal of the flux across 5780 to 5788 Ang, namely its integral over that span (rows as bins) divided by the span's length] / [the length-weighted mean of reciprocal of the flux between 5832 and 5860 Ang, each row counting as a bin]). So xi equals 4.10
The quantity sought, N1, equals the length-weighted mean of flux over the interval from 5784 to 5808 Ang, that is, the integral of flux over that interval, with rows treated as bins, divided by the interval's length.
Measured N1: 8.1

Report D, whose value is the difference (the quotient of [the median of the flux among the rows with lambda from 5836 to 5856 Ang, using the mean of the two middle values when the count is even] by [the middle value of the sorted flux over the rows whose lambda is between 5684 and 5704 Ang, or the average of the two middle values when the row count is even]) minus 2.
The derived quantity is -0.36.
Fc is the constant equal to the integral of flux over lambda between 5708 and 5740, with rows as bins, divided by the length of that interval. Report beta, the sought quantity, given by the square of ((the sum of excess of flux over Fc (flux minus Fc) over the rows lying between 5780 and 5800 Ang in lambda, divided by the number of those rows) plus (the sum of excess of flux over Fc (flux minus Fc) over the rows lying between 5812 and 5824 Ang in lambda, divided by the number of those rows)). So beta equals 6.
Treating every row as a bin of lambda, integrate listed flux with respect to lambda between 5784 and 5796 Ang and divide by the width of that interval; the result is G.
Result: 7.4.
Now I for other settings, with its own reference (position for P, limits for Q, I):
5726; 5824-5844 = 1.1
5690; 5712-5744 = -0.2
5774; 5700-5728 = 0.7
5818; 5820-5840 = 2.5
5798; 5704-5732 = 2.4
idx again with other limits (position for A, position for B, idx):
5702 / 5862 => 1.12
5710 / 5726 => 0.91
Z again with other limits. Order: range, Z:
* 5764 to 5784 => 148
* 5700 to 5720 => 144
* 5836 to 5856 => 217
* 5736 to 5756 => 150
